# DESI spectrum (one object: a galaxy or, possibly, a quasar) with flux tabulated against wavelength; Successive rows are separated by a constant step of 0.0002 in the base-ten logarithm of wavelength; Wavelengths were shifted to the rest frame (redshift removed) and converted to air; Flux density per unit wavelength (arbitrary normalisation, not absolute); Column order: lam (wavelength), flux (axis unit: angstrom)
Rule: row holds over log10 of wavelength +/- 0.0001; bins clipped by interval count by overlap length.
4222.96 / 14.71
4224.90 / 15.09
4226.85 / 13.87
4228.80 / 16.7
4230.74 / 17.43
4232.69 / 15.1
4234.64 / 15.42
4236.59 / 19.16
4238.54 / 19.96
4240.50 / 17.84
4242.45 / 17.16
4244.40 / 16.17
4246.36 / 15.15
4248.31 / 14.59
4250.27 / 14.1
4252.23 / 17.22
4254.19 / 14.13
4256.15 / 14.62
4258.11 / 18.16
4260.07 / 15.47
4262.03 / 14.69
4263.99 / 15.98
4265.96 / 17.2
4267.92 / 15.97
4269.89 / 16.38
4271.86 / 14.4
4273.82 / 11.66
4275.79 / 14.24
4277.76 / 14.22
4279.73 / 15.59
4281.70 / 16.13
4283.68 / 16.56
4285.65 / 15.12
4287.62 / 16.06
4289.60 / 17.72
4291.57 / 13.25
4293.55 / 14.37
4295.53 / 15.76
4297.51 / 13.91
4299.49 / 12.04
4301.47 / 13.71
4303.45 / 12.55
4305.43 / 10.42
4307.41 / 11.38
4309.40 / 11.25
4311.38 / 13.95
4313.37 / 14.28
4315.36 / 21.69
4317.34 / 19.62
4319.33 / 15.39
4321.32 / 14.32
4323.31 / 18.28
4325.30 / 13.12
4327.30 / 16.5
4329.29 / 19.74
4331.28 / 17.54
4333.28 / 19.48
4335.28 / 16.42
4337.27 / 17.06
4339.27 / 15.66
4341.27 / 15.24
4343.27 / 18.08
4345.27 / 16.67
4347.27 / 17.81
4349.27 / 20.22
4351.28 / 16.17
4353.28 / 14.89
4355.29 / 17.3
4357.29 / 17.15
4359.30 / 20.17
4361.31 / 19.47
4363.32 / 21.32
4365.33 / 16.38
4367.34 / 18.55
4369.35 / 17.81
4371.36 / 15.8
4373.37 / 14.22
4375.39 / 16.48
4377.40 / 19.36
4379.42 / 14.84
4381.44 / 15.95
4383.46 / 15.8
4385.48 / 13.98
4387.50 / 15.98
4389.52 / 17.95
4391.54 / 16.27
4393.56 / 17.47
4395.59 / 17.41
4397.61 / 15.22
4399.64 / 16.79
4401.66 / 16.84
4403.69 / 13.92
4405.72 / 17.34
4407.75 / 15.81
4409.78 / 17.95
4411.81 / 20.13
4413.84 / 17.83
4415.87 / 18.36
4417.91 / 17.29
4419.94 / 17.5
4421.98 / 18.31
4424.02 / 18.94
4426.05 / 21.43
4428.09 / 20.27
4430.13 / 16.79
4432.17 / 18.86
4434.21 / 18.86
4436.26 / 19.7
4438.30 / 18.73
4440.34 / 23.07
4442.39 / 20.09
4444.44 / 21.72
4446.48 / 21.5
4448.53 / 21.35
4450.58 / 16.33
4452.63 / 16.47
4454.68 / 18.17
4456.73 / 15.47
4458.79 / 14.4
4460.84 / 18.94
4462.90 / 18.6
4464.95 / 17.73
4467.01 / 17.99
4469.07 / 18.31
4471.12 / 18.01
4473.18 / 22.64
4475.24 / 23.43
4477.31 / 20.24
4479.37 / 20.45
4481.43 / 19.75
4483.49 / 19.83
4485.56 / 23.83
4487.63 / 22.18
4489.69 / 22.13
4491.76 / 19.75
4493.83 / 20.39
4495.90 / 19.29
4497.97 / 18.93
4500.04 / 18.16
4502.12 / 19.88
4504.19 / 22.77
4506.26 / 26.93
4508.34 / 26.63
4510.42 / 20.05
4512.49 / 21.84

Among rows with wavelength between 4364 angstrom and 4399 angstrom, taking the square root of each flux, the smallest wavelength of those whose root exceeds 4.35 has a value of 4377.40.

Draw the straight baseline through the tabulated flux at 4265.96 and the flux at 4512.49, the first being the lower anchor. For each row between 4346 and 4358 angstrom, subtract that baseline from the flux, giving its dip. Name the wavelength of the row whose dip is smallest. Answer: 4353.28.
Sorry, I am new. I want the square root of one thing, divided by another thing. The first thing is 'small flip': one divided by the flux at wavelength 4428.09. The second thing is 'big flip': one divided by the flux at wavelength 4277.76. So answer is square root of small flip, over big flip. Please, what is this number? 3.2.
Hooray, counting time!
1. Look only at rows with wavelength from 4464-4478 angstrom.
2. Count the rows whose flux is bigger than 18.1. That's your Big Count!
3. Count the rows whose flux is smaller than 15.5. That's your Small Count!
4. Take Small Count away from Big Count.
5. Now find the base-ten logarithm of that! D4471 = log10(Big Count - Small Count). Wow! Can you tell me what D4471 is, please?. 0.60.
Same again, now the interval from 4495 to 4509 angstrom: 0.85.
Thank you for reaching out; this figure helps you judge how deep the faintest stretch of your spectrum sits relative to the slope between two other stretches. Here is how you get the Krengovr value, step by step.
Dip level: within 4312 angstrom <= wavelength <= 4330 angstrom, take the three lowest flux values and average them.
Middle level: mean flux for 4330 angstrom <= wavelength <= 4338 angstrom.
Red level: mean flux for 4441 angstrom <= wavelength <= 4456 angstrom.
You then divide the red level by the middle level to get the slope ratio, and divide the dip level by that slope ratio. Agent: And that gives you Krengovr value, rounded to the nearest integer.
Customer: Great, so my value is 13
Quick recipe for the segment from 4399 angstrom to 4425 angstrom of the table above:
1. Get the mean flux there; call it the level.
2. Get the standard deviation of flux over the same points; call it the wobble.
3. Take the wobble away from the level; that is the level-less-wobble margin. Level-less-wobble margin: 16.0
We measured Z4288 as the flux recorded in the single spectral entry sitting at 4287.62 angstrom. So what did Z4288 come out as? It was 16.06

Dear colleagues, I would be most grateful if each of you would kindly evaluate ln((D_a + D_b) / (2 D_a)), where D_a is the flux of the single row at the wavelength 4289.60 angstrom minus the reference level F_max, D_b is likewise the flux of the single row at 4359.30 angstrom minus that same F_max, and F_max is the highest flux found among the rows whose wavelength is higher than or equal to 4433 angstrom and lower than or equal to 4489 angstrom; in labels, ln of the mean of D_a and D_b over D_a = -0.2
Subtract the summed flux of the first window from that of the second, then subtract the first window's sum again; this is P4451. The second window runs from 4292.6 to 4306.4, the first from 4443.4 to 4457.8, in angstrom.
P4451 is -169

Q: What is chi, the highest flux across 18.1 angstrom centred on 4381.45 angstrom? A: 19.36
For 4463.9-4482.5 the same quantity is 23.43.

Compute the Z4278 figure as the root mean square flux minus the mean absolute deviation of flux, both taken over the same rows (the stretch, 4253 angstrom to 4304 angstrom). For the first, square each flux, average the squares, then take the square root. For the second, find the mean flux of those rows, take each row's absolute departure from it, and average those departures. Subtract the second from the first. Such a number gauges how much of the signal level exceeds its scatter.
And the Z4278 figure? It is 13.8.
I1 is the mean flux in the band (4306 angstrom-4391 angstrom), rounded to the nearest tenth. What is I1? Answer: 16.7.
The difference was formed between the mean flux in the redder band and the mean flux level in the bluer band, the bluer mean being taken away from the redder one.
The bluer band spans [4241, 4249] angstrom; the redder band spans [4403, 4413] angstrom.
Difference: 1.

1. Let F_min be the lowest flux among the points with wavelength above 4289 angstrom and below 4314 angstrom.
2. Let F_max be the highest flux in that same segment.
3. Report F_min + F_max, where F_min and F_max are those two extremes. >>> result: 28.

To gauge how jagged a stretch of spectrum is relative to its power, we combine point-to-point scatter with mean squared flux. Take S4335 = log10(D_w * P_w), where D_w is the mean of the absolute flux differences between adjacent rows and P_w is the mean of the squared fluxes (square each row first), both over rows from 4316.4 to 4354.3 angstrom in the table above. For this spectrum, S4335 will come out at 2.85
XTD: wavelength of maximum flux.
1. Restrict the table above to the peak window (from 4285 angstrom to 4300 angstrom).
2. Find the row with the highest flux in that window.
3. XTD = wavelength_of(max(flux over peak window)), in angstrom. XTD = 4289.60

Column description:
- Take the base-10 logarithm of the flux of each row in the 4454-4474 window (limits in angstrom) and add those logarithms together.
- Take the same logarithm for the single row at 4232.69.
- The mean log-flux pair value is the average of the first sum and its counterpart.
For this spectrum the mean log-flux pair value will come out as 6.85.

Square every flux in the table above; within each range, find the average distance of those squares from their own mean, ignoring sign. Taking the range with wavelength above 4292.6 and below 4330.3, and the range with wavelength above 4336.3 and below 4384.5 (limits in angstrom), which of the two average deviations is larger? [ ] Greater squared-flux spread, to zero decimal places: 77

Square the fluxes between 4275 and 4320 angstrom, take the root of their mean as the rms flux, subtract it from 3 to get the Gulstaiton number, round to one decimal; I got -12.0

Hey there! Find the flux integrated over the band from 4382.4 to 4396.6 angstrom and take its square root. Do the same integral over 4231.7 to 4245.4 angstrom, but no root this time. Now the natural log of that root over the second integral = -2.74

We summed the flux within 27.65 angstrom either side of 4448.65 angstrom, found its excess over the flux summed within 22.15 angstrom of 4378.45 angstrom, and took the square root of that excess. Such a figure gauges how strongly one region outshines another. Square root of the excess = 11.9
